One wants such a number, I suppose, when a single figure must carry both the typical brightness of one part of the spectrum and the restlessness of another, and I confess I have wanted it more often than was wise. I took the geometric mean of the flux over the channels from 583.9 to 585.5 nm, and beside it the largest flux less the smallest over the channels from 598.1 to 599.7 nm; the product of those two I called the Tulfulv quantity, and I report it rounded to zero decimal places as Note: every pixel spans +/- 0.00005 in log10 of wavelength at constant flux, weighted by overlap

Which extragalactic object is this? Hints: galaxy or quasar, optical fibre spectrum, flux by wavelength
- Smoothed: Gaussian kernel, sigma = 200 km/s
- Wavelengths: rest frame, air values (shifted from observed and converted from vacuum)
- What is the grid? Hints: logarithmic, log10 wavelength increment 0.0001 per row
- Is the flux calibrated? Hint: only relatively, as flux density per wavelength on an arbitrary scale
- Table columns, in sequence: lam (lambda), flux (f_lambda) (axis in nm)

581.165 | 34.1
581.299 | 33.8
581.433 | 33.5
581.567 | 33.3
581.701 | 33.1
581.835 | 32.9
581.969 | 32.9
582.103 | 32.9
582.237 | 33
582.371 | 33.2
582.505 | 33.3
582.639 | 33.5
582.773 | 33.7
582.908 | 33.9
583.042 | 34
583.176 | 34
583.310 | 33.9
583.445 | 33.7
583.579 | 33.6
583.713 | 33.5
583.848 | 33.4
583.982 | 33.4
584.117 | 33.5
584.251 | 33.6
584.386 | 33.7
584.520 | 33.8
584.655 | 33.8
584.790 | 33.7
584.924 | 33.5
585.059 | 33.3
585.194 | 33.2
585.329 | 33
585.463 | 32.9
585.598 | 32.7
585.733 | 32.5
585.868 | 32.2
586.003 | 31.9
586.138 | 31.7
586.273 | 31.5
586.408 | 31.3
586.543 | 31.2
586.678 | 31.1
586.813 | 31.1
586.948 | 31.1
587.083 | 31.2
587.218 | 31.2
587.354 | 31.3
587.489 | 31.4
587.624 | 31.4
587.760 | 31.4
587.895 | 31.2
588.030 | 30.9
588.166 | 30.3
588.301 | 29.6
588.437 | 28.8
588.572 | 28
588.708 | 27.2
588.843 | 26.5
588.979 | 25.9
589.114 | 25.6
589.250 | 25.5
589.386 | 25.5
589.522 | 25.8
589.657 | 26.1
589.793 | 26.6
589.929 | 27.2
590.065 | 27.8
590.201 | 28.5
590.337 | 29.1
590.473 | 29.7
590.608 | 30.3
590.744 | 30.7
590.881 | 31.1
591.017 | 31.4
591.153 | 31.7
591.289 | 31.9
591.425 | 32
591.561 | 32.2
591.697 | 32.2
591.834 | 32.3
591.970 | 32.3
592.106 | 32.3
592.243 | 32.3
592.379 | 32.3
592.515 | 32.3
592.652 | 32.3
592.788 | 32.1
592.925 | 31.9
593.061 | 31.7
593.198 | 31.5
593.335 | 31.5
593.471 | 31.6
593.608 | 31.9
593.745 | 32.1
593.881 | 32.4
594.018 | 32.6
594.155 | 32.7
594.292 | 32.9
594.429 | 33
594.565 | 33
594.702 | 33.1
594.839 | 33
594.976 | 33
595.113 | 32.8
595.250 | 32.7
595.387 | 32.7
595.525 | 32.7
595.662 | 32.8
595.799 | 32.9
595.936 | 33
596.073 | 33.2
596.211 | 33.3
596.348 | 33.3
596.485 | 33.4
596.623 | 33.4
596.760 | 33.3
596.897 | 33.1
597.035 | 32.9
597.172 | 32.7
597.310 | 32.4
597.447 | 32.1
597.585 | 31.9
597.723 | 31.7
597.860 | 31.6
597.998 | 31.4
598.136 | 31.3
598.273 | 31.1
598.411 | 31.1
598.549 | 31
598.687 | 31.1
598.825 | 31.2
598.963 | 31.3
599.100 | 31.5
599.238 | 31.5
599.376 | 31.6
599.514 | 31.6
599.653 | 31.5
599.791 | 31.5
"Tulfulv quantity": 20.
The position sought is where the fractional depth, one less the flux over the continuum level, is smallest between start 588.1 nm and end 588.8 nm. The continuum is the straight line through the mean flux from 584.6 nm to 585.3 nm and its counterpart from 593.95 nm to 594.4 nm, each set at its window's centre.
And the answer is 588.166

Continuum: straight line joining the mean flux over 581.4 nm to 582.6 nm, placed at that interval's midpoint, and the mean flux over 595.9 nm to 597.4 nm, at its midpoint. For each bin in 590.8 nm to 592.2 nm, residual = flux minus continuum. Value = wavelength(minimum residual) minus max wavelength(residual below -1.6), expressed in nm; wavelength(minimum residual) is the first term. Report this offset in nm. -0.14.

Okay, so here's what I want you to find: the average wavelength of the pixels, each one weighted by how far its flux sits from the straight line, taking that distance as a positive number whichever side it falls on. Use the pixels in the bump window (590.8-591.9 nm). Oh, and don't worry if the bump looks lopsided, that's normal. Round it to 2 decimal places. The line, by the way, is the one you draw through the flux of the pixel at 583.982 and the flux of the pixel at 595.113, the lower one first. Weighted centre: 591.25 nm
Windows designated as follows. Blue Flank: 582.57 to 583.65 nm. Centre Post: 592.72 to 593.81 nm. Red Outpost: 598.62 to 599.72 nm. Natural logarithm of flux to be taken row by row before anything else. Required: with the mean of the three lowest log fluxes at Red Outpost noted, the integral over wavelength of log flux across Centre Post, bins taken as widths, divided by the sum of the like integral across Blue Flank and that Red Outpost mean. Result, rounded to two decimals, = 0.52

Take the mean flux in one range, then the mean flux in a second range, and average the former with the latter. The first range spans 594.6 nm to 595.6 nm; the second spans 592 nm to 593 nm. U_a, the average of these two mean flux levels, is 32.5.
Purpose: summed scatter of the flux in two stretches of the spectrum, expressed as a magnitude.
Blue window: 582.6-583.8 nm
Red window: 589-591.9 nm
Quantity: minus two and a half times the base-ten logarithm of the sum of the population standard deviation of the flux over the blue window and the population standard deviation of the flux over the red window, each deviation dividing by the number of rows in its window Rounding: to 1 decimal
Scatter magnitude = -1.1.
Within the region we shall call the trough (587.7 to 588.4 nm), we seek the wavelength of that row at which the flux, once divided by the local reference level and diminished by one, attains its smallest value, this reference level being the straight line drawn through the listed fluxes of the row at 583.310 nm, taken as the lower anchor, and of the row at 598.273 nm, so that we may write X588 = 588.301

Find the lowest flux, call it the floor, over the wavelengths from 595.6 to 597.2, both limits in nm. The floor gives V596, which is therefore 32.7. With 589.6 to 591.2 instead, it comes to 26.1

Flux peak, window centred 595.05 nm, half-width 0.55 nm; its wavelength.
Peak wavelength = 594.702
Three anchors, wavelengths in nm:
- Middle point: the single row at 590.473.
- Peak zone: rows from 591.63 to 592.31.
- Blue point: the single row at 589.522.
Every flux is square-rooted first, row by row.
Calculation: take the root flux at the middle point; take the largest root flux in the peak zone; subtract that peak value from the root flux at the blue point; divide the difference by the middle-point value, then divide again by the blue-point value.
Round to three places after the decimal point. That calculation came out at -0.022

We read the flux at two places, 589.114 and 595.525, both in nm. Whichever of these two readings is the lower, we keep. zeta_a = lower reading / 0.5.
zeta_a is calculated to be 51.2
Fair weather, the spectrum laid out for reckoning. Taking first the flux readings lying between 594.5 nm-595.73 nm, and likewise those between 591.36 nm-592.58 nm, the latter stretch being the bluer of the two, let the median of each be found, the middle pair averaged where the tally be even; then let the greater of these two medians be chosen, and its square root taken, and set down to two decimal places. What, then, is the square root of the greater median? 5.73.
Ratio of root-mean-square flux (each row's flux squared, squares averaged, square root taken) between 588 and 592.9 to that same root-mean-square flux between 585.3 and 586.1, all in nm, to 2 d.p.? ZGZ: 0.91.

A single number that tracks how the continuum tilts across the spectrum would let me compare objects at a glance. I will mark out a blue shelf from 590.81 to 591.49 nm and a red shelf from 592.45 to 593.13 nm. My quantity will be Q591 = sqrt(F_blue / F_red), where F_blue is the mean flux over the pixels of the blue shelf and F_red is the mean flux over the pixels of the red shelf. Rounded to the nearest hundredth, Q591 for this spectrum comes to 0.99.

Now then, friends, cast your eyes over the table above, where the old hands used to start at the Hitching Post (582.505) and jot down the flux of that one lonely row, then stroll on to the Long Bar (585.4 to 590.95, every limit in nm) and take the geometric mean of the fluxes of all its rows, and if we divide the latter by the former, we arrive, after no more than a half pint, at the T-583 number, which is 0.89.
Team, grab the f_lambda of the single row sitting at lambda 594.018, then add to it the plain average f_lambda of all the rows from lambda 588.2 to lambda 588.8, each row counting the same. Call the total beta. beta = 61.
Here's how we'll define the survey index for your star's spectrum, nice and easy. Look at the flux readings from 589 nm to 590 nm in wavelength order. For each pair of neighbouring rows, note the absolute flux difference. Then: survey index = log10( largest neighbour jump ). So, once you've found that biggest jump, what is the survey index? -0.22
